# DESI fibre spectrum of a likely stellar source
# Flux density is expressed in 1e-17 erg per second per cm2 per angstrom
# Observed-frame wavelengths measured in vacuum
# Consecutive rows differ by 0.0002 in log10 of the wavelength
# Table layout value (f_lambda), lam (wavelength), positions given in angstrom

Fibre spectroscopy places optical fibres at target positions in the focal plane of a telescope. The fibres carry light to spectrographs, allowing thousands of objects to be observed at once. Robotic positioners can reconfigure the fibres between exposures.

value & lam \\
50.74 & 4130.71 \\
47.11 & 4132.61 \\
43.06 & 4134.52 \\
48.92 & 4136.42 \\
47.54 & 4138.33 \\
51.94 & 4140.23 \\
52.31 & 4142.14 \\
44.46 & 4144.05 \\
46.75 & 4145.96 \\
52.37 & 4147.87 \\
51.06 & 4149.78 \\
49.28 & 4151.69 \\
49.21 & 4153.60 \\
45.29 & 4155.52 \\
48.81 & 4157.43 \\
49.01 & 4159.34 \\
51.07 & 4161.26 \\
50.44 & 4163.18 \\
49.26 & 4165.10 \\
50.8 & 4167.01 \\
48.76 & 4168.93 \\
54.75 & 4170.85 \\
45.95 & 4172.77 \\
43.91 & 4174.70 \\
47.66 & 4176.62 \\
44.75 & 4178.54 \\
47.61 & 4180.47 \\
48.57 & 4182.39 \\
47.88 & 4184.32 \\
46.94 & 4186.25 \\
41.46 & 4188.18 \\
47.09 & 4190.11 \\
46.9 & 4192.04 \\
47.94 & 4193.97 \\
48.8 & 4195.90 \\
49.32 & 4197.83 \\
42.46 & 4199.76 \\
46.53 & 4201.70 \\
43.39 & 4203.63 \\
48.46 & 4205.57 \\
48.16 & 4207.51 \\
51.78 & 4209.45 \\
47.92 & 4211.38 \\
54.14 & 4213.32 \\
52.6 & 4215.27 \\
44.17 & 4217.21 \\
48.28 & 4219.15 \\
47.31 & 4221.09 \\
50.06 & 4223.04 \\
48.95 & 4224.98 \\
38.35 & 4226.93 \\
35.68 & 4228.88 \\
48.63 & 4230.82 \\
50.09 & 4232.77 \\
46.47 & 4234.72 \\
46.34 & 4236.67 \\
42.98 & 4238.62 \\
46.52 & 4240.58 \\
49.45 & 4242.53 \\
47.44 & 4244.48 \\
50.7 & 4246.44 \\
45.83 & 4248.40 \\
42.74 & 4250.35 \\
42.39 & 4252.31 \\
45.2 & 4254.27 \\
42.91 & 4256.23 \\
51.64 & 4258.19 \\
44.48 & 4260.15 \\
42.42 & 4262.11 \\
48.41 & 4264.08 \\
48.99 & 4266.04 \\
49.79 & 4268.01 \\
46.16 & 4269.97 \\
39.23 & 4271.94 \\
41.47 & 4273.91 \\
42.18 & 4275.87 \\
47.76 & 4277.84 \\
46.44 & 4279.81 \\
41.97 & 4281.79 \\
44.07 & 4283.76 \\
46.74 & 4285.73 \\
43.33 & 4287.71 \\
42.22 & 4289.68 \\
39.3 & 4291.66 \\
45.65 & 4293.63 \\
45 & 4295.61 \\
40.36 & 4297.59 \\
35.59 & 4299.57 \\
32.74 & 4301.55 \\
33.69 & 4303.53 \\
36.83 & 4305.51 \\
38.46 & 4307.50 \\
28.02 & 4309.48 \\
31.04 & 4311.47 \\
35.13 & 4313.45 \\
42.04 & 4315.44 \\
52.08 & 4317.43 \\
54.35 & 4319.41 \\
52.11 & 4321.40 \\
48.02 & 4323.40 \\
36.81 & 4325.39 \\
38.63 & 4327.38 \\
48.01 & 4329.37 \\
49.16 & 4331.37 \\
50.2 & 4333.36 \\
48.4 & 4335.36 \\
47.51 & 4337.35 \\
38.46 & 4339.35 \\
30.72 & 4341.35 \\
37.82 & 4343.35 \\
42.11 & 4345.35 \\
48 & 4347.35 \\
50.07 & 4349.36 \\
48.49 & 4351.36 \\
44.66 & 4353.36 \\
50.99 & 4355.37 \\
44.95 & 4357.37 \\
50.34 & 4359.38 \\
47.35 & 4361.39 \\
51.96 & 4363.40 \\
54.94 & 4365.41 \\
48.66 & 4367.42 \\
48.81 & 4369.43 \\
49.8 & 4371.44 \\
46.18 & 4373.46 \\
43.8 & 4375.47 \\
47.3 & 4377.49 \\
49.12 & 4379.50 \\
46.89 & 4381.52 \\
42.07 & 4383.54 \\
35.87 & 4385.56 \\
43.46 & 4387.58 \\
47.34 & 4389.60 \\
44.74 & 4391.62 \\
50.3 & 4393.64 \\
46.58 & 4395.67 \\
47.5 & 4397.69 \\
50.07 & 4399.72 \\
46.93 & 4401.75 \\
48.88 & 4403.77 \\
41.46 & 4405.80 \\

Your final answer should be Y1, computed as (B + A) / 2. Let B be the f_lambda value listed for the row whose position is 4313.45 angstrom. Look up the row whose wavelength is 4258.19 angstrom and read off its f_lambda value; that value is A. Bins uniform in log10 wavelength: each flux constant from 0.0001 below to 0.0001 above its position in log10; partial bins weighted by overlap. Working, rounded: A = 51.64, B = 35.13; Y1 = 43.4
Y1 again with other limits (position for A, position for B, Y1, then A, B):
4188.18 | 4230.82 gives 45.0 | 41.46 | 48.63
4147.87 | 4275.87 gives 47.3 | 52.37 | 42.18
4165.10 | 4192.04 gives 48.1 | 49.26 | 46.9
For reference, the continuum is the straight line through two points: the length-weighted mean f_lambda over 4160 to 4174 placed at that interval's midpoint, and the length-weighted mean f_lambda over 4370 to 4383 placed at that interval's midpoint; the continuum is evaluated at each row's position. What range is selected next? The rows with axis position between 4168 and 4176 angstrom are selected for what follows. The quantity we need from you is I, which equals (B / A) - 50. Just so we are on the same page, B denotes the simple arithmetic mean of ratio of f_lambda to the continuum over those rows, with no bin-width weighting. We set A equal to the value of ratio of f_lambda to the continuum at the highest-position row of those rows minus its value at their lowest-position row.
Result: -60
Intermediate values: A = -0.10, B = 0.97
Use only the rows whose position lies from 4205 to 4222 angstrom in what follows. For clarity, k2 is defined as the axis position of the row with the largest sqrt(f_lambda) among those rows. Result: 4213.32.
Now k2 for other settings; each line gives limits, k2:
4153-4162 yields 4161.26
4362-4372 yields 4365.41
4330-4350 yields 4333.36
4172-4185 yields 4182.39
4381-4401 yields 4393.64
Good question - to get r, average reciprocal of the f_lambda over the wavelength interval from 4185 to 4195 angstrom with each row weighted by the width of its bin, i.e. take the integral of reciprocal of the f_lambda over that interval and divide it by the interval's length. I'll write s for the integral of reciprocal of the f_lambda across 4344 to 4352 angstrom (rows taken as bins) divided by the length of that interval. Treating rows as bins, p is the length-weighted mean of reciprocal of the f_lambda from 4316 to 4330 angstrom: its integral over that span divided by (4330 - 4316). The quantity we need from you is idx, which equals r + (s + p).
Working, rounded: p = 0.0217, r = 0.0217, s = 0.0215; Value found 0.065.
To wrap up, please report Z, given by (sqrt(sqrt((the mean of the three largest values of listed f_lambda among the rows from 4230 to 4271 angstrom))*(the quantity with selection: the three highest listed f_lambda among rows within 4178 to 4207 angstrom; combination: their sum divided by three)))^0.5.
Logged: 4.32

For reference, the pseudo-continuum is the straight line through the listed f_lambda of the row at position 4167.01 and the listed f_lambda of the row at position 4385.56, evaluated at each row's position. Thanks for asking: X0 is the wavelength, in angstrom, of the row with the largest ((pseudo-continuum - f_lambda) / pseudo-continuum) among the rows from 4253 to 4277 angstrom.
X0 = 4271.94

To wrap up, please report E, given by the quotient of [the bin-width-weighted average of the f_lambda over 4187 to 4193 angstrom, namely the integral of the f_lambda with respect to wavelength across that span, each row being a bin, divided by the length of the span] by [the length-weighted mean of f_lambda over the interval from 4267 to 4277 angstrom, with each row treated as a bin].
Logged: 1.03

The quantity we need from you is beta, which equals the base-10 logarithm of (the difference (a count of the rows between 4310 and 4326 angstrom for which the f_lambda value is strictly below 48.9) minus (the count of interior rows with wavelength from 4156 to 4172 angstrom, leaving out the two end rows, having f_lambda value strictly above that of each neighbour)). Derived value 0.48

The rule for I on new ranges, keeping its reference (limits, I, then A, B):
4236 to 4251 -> -64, -0.07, 0.95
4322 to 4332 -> -15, 0.03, 0.92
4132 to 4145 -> -69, -0.05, 0.95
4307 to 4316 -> -40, 0.08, 0.73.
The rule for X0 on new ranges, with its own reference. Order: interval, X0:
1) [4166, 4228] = 4226.93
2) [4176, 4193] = 4188.18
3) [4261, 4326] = 4309.48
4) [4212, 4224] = 4217.21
